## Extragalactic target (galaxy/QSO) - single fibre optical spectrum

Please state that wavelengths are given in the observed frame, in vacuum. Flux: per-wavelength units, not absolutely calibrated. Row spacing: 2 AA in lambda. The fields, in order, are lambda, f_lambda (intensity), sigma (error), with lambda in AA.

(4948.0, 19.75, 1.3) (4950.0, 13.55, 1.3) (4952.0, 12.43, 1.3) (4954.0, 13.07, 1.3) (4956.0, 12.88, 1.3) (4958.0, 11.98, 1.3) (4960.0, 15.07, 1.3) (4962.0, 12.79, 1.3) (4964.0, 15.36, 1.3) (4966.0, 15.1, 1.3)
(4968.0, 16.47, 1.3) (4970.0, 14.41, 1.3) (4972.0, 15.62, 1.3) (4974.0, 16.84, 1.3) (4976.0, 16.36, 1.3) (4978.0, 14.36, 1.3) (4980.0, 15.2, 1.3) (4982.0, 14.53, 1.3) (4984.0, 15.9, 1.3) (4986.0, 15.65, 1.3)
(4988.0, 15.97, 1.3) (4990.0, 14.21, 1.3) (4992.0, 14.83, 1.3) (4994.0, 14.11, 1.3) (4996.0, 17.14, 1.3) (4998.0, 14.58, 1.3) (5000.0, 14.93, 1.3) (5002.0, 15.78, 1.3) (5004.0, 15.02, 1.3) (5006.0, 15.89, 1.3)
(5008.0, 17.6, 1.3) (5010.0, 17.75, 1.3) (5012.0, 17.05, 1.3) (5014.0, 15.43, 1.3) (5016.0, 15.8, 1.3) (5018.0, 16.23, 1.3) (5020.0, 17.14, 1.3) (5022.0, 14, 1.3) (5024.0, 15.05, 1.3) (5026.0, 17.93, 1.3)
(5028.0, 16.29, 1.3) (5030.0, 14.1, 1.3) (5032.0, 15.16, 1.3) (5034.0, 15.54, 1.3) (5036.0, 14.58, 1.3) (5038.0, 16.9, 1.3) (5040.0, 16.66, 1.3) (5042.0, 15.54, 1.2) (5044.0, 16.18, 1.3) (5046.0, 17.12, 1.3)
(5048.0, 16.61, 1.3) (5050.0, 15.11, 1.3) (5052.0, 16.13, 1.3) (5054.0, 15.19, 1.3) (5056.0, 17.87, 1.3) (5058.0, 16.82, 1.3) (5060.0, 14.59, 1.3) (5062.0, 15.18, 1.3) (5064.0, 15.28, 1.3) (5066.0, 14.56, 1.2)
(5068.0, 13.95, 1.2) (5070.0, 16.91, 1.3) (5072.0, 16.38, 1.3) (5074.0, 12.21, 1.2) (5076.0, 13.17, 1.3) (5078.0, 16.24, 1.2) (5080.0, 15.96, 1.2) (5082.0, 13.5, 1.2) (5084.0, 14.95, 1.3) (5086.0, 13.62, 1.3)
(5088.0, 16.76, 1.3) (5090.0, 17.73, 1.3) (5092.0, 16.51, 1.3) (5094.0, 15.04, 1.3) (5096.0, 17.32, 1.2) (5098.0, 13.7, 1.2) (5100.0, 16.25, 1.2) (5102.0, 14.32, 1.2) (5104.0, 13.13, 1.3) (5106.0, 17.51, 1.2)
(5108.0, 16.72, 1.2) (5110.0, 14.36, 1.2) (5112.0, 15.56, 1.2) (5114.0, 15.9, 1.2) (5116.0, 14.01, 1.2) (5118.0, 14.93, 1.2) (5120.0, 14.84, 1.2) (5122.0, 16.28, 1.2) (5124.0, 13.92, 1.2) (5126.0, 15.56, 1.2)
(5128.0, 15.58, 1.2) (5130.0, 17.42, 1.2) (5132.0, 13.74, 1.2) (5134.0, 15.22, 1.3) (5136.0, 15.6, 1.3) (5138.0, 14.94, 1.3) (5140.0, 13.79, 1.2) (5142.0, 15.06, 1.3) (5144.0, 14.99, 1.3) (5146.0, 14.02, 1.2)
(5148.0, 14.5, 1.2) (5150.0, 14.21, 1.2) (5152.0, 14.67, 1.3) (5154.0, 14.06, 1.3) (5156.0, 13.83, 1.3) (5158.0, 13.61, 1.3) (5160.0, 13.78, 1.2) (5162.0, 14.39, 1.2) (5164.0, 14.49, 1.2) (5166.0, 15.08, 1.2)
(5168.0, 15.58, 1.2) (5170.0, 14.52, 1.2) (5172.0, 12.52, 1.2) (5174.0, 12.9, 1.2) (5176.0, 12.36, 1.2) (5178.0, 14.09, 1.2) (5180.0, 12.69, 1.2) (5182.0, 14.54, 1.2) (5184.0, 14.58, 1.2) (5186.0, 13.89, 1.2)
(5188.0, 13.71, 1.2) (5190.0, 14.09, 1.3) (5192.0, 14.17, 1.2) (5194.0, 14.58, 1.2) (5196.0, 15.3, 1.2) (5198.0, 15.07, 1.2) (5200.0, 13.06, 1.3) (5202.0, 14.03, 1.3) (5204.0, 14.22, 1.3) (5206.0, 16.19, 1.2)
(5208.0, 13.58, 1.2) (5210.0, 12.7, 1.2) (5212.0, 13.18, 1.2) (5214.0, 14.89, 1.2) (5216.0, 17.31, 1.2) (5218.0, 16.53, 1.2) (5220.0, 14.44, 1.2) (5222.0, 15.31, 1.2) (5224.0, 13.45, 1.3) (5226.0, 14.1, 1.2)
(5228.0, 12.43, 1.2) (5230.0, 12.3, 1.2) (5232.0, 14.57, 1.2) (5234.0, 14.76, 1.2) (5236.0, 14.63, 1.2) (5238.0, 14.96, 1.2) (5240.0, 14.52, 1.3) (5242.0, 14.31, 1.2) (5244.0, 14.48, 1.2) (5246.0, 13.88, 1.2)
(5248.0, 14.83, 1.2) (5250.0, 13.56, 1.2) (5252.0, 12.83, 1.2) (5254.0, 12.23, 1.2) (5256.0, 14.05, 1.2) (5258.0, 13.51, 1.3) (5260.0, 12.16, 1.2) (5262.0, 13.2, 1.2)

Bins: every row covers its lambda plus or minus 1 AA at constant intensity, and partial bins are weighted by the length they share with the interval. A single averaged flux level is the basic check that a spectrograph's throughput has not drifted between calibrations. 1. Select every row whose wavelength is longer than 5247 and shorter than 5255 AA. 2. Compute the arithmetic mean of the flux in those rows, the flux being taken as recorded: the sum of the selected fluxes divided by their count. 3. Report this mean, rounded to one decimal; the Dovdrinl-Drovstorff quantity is 13.4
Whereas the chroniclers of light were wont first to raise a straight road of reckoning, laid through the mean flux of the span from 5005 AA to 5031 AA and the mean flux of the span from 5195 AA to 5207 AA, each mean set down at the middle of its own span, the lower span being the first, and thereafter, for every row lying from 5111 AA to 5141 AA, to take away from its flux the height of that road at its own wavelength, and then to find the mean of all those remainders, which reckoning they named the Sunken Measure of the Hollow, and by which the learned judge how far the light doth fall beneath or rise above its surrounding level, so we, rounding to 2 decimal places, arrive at -0.12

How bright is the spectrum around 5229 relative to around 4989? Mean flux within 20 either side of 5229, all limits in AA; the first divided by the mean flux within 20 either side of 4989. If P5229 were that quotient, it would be 0.93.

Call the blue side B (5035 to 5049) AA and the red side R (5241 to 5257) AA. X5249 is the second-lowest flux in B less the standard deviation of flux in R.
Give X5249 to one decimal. 14.7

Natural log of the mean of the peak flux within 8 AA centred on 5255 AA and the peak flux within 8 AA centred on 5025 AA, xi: 2.77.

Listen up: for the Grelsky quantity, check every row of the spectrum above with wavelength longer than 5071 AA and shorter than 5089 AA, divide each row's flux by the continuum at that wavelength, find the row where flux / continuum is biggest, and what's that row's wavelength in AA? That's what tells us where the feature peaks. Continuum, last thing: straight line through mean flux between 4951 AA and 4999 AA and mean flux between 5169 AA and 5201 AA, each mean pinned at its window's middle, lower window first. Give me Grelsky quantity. 5088.0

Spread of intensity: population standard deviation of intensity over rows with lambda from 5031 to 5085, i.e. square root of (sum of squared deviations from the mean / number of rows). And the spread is 1.29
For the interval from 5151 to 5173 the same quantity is 0.78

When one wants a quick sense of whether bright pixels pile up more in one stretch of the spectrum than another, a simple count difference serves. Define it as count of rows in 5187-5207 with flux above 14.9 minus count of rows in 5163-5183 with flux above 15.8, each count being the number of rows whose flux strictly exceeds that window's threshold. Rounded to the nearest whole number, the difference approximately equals 3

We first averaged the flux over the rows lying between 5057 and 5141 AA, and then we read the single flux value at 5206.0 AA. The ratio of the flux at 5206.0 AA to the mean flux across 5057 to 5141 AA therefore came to 1.06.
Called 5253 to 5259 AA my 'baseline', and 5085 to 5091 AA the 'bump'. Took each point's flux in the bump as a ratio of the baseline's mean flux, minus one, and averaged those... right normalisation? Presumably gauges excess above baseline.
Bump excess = 0.209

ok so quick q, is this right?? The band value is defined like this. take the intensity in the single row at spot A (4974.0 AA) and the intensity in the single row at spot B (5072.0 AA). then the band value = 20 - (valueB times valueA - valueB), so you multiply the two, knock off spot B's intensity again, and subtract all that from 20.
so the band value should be -239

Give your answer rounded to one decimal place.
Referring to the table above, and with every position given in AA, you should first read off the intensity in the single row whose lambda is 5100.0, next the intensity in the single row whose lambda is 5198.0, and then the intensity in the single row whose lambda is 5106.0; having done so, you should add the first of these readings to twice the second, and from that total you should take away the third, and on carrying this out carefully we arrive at 28.9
